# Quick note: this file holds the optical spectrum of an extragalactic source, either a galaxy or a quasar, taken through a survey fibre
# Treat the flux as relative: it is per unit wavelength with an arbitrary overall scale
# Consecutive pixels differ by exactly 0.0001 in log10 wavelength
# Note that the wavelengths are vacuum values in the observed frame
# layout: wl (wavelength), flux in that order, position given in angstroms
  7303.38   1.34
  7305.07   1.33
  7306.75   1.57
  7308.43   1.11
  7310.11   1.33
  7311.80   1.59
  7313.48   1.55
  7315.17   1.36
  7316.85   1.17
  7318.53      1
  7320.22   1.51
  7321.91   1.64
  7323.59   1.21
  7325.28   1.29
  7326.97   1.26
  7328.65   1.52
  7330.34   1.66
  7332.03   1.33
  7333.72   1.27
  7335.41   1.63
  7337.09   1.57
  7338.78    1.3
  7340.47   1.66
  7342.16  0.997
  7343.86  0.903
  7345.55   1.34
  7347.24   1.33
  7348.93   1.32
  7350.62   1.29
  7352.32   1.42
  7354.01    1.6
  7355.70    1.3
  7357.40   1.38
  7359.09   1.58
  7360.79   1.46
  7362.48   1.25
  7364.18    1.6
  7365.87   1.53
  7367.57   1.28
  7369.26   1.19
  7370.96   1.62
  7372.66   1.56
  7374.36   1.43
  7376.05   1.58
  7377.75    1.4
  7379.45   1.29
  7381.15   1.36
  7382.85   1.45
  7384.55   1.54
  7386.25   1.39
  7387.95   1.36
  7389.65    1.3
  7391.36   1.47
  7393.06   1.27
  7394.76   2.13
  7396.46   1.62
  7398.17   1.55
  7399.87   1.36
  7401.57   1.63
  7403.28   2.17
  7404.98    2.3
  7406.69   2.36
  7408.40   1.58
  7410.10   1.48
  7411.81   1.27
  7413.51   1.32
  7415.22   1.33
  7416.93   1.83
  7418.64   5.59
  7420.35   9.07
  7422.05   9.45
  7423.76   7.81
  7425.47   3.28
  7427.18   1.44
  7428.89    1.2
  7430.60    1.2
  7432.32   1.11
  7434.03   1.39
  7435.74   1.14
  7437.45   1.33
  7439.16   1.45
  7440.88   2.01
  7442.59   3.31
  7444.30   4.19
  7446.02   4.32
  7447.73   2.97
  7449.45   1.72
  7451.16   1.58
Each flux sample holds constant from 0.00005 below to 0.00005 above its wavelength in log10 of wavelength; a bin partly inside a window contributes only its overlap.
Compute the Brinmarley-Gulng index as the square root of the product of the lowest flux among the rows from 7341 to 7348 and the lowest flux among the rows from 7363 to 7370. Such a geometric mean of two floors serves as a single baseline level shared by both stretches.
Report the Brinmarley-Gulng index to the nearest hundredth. 1.04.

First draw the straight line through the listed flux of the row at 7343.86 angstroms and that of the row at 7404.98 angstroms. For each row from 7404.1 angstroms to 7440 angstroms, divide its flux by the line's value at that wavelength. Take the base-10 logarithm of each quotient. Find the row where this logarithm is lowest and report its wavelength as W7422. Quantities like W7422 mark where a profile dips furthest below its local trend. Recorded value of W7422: 7432.32 angstroms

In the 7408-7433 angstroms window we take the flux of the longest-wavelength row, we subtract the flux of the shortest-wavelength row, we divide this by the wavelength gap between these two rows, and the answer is -0.020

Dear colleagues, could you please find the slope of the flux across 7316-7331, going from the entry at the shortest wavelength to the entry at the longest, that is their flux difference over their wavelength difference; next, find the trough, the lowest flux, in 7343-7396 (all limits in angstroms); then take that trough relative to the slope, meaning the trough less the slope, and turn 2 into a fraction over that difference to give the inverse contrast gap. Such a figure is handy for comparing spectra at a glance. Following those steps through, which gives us 2.31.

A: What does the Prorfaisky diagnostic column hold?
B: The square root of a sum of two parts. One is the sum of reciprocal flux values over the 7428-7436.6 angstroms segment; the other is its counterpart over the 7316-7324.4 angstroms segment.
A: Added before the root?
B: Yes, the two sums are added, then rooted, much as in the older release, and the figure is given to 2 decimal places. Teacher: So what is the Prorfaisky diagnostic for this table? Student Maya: 2.85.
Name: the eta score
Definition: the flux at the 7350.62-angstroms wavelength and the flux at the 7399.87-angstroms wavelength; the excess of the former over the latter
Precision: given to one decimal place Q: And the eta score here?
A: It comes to -0.1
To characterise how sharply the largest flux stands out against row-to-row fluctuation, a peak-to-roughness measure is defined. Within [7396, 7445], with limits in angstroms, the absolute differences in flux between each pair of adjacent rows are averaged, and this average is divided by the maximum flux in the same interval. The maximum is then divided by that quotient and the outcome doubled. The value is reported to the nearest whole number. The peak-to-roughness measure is 223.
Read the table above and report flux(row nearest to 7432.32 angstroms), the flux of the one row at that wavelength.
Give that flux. 1.11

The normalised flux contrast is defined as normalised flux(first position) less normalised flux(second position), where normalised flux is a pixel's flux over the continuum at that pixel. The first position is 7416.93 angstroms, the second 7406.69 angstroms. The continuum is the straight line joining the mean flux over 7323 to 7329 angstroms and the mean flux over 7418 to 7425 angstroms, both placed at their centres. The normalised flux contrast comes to -0.10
